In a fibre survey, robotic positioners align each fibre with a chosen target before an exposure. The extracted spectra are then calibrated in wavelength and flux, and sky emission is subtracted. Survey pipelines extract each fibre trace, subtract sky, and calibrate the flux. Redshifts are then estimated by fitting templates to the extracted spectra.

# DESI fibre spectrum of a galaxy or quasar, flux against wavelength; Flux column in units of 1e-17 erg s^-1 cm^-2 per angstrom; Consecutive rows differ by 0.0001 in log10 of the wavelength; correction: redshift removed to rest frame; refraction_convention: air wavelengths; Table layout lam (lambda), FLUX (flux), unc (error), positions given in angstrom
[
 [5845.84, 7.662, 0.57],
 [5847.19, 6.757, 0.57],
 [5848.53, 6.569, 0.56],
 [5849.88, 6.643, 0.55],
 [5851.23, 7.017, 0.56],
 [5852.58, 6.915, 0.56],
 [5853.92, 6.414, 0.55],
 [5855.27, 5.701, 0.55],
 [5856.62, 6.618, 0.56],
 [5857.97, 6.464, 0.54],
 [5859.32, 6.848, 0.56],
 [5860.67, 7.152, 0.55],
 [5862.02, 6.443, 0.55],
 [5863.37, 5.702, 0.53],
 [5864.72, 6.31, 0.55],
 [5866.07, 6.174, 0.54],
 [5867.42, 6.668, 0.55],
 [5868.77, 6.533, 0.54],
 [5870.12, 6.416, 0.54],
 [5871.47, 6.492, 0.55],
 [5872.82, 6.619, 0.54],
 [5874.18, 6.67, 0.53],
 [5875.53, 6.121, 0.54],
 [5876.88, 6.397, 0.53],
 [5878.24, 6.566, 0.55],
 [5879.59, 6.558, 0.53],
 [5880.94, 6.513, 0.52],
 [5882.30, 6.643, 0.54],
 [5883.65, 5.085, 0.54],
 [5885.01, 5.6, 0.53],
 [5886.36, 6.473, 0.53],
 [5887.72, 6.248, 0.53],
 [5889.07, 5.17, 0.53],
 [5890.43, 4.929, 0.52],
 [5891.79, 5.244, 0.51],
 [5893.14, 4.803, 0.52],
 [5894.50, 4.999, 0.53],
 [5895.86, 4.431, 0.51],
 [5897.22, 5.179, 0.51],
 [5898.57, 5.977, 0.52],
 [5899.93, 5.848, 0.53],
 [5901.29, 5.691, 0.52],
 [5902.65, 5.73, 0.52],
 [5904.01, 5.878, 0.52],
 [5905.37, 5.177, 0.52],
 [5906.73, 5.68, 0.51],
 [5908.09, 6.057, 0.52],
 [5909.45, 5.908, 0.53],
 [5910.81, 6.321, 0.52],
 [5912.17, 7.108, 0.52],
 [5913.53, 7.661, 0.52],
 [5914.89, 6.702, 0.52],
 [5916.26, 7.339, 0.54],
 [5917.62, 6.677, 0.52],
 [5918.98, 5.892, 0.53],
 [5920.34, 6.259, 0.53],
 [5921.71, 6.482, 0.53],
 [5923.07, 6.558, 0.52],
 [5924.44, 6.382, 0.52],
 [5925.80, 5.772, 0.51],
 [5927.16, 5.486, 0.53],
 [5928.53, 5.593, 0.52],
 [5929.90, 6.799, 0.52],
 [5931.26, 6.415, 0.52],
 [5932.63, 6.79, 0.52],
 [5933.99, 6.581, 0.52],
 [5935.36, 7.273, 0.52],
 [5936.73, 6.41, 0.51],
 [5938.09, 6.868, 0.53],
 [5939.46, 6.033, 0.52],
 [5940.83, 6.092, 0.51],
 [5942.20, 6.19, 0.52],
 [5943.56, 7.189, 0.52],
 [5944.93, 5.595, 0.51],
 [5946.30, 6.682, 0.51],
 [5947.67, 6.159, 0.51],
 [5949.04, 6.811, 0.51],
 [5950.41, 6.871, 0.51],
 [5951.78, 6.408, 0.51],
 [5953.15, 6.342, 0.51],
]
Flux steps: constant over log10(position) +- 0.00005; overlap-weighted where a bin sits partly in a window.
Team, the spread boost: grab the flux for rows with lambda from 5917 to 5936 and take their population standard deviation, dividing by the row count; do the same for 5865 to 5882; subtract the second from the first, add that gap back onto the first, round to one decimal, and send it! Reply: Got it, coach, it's 0.8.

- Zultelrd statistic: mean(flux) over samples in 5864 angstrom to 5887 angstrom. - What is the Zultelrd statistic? 6.34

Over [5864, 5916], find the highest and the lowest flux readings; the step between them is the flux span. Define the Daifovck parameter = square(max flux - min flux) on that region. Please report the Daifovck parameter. 10.4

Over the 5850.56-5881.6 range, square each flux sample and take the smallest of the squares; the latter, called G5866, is 33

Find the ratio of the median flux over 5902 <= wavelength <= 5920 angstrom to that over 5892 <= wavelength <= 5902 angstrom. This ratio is 1.170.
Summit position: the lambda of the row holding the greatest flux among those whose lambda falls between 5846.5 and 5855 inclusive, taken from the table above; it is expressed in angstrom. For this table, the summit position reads 5851.23 angstrom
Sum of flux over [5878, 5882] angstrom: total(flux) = 19.6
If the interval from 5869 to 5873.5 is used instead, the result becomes 19.5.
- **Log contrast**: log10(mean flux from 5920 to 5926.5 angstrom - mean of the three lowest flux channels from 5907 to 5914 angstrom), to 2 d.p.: -0.71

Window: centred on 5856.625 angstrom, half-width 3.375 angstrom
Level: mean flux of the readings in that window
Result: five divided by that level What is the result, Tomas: 0.78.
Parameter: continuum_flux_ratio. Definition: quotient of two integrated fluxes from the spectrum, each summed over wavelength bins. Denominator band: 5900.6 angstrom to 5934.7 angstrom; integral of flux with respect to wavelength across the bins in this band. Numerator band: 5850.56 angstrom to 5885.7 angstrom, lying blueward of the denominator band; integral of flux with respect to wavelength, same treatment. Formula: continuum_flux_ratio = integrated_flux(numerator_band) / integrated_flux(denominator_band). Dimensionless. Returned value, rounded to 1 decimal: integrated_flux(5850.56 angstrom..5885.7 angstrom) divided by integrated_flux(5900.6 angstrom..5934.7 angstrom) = 1.1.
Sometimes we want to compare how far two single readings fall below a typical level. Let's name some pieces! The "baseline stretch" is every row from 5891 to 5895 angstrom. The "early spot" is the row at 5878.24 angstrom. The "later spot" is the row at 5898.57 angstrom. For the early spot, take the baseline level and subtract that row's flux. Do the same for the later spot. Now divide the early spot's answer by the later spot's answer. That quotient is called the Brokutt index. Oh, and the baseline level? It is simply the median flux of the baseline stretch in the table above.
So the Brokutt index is 1.60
